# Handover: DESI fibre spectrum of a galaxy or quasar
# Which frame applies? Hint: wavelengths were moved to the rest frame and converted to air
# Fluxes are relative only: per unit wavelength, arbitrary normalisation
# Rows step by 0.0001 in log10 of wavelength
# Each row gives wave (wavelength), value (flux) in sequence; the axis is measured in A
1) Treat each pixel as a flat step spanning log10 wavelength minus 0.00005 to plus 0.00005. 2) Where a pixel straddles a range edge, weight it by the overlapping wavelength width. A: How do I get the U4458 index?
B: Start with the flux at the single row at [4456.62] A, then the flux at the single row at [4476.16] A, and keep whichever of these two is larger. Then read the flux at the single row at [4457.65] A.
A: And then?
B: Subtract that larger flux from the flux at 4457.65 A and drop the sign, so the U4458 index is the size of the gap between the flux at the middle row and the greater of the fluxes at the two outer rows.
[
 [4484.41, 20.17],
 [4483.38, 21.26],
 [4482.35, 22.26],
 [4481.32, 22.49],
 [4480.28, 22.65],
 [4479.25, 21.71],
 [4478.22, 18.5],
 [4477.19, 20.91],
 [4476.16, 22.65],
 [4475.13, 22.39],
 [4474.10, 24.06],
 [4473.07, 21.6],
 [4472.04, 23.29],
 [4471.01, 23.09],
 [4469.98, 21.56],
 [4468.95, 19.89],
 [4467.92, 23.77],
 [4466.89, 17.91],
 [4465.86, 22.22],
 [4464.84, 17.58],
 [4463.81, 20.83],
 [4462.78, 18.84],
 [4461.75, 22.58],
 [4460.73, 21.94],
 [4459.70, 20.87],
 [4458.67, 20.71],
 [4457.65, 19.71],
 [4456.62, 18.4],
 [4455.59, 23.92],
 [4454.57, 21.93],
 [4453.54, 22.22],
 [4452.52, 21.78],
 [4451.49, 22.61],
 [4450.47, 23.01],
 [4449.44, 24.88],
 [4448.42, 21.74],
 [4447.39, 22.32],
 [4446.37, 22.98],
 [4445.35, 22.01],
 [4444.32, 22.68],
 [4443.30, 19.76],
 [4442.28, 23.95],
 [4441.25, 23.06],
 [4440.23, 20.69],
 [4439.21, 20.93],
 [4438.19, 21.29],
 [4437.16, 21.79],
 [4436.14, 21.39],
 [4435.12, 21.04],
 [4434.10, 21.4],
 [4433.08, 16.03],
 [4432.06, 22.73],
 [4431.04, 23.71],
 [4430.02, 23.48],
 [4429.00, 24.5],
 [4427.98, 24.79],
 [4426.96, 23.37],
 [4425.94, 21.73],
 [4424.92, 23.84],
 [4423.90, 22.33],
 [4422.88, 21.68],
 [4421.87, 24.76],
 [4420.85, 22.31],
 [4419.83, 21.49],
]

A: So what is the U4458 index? 2.9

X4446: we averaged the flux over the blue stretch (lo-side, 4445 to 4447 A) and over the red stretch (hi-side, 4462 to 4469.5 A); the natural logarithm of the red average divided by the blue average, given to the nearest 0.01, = -0.11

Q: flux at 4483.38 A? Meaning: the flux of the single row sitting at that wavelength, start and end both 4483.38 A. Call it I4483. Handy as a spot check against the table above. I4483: 21.26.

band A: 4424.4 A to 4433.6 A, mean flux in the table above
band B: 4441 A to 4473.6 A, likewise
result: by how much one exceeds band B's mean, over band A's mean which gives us -0.911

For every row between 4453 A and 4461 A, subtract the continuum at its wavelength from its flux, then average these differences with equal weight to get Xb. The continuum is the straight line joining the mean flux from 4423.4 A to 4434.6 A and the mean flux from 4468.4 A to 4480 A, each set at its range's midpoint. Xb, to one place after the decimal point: -0.9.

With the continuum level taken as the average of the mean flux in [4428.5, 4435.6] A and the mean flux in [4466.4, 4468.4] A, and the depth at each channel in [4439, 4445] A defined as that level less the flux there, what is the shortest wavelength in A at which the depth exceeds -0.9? 4439.21 A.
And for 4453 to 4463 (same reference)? 4453.54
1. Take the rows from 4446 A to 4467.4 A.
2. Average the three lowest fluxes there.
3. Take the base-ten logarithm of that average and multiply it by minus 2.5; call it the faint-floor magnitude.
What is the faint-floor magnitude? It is -3.14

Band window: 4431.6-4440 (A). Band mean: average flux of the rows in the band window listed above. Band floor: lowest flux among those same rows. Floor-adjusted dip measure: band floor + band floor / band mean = 17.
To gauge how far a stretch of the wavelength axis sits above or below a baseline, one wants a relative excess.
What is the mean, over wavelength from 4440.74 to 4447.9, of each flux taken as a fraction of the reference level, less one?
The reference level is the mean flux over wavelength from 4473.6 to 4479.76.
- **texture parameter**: 0.03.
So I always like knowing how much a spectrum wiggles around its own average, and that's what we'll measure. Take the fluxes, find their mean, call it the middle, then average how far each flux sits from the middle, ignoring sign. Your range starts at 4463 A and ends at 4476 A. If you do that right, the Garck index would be 1.6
